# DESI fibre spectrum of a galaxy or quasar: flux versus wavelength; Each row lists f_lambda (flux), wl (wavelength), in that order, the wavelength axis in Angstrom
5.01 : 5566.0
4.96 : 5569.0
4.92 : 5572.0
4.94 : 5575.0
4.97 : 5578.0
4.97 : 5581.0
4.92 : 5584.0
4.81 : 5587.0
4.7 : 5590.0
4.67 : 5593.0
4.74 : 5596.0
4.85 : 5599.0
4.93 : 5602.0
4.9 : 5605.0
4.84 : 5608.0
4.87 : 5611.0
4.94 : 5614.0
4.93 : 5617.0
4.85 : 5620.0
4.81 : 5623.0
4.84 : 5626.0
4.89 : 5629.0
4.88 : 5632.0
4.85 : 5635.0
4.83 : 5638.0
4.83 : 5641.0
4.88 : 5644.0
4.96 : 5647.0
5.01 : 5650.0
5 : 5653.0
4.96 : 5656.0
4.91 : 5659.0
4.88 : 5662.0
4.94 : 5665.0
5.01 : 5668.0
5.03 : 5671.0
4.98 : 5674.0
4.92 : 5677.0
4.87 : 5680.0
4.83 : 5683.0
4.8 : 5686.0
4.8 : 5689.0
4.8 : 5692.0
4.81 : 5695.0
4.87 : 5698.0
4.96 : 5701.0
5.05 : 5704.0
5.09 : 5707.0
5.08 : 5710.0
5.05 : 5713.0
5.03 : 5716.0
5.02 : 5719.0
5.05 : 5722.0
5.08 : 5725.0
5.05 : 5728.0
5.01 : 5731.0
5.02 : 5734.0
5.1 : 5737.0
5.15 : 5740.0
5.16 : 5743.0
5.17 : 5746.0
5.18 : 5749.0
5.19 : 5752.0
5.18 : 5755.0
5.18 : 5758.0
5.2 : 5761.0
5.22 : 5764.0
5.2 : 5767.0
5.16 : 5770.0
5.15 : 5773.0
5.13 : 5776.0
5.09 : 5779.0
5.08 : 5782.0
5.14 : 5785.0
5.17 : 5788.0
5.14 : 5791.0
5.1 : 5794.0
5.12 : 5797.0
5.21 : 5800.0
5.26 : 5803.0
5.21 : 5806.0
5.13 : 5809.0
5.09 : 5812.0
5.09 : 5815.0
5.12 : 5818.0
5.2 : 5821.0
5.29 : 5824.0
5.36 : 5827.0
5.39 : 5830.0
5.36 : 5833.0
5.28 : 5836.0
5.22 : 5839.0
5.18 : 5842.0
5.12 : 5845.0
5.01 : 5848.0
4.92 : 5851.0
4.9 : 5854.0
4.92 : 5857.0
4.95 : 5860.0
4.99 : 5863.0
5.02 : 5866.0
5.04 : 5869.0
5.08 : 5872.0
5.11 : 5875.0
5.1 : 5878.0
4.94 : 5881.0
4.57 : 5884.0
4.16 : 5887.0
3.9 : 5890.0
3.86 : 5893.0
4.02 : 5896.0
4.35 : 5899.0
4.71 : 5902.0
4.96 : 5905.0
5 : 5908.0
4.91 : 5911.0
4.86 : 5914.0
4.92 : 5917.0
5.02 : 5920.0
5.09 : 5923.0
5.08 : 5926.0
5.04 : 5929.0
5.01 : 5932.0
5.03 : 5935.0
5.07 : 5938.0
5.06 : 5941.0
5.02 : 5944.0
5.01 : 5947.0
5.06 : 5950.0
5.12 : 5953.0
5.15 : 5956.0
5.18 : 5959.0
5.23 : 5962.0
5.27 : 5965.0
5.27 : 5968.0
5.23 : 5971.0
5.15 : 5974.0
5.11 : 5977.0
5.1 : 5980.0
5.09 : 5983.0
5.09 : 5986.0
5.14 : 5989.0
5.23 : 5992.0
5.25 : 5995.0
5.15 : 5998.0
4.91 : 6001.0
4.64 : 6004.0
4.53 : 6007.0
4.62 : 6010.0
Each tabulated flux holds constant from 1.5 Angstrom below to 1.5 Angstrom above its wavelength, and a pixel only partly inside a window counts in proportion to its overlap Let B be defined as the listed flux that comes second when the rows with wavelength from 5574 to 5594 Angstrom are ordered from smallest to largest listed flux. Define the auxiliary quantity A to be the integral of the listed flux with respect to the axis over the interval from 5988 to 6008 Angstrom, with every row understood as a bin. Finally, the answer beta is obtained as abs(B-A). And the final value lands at 95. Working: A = 100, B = 4.7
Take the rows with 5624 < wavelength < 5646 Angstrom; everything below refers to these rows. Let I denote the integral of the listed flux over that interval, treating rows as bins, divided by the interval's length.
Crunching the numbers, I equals 4.86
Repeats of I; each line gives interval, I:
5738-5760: 5.17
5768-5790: 5.13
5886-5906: 4.27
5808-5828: 5.18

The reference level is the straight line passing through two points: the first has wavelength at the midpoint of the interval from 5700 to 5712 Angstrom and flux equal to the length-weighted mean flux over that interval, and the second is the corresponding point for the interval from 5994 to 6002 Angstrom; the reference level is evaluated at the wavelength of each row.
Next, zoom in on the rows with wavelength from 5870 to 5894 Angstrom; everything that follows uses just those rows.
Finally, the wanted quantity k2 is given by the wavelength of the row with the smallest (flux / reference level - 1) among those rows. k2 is 5893.0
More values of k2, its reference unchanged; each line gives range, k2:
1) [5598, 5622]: 5608.0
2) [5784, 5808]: 5794.0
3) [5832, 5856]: 5854.0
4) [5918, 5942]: 5932.0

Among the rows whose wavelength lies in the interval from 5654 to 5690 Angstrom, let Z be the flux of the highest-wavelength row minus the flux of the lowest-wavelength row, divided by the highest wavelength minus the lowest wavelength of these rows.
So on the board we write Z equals -0.0048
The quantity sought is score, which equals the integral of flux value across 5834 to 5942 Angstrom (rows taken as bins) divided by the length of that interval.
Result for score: 4.87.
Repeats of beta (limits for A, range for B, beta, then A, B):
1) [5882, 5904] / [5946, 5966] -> 89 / 94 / 5.06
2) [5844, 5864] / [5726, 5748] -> 94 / 99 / 5.02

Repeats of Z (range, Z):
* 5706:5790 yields 0.0010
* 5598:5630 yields 0.0013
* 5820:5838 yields 0.0053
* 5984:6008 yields -0.0267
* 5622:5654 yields 0.0063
